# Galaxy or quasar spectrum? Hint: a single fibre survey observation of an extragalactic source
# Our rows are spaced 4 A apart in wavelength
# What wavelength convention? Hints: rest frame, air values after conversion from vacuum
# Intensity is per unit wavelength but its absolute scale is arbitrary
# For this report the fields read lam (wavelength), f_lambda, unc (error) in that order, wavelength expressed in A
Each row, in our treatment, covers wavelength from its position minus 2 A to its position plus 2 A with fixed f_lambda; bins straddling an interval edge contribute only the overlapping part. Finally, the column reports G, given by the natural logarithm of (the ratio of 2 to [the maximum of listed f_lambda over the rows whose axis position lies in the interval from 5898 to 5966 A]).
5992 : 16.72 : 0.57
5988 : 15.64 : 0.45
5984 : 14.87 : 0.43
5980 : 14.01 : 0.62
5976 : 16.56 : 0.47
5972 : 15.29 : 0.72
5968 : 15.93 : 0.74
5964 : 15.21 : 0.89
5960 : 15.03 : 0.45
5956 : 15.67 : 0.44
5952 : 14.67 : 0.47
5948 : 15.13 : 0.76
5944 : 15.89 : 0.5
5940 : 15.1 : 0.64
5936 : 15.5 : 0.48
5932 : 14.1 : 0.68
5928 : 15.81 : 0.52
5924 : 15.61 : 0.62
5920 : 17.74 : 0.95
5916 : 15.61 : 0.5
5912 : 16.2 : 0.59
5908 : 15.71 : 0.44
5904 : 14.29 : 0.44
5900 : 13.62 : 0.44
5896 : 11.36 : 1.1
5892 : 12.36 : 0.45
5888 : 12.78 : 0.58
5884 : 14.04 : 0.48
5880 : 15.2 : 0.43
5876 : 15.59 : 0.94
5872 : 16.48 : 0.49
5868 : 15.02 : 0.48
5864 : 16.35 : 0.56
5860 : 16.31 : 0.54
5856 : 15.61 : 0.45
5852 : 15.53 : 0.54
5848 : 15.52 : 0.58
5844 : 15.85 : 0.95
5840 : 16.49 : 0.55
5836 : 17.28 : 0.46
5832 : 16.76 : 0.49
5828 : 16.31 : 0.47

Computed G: -2.18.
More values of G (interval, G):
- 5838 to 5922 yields -2.18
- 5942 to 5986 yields -2.11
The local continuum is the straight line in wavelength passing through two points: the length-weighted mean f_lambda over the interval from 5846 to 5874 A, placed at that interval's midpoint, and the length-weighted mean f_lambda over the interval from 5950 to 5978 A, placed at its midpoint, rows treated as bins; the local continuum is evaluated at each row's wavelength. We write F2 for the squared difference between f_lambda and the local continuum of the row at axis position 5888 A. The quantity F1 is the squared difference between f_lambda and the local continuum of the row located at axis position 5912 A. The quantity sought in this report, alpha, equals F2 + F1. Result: 9.0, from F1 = 0.30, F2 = 8.7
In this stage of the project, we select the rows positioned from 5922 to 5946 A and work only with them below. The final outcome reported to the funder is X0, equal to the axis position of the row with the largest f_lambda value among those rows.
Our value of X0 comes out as 5944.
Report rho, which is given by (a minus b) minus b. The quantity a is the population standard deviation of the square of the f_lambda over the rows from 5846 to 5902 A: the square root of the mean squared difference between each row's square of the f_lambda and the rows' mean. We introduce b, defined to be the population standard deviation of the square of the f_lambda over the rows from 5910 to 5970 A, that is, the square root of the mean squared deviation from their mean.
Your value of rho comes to -6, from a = 44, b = 25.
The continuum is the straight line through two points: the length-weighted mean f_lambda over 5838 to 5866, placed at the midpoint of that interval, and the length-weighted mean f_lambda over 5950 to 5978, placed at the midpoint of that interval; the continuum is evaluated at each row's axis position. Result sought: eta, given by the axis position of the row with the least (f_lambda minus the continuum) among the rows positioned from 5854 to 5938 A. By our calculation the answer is 5896 A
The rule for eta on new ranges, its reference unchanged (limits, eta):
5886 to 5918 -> 5896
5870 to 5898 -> 5896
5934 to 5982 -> 5980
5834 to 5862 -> 5848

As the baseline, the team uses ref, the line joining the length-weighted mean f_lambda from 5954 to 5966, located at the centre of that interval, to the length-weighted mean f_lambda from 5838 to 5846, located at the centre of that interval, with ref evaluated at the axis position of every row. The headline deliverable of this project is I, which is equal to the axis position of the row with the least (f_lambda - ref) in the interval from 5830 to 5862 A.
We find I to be 5848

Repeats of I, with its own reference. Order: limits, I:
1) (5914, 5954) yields 5932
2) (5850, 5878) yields 5868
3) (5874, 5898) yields 5896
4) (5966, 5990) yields 5980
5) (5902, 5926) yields 5904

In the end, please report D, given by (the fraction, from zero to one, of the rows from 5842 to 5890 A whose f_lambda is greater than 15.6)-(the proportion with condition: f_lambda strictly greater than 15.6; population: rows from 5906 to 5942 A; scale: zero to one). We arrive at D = -0.25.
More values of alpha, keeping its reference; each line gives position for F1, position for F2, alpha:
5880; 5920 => 4.8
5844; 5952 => 0.7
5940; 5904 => 2.2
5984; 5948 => 0.5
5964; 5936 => 0.1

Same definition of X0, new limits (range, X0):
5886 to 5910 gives 5908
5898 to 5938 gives 5920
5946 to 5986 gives 5976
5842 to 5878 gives 5872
